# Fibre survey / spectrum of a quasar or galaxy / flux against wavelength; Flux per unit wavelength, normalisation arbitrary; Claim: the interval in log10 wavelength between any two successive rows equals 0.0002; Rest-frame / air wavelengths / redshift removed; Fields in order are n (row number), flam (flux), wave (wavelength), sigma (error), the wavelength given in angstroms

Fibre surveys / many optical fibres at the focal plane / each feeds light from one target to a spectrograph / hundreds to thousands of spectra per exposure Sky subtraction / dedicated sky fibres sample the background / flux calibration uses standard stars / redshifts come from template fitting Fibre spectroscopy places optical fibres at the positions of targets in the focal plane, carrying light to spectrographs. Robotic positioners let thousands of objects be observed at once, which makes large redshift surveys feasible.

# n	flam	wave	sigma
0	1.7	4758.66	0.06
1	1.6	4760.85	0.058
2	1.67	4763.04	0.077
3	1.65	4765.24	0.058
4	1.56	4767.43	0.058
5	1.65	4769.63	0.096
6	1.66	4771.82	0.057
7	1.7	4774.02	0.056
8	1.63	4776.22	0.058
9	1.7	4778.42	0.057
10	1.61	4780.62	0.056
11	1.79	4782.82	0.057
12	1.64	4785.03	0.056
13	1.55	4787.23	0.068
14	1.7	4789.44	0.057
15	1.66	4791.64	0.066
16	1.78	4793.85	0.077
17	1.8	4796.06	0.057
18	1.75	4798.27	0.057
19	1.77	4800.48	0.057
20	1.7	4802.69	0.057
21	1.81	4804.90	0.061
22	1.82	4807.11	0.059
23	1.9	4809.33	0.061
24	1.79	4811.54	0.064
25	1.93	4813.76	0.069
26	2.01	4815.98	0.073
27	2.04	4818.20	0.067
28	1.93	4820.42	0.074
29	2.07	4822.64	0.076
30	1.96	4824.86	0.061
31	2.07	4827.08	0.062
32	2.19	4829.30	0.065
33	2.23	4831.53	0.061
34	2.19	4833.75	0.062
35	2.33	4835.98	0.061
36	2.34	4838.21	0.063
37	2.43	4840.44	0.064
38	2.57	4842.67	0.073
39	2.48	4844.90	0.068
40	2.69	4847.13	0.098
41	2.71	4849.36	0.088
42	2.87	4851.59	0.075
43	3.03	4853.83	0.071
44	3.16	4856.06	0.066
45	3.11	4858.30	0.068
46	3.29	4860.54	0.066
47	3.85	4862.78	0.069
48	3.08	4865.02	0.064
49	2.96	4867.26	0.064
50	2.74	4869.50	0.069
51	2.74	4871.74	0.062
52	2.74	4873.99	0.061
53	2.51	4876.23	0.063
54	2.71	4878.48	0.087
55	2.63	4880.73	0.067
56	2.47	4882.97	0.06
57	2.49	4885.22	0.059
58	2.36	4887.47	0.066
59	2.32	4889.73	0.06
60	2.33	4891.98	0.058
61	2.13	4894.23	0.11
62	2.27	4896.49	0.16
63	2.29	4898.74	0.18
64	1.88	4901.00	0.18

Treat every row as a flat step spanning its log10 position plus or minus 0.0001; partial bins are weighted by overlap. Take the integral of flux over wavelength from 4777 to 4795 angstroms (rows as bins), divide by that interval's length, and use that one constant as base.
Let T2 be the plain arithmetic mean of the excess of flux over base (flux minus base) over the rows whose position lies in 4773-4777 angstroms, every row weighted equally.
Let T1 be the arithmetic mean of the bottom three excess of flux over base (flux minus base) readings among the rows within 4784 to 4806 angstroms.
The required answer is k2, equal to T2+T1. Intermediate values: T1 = -0.06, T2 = 0.0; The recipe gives -0.07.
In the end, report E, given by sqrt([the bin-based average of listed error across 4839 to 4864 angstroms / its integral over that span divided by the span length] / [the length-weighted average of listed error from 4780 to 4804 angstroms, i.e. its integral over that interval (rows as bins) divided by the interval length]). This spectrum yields 1.10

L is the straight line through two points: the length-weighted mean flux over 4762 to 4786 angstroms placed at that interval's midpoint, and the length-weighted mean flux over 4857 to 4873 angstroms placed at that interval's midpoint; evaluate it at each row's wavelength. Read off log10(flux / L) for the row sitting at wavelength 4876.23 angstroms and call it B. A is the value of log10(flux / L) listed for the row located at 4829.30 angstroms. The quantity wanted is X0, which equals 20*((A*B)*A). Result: -0.010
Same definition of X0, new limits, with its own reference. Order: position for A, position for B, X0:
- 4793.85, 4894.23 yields -0.009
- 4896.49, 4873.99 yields -0.060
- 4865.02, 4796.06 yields 0.000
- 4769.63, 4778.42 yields 0.000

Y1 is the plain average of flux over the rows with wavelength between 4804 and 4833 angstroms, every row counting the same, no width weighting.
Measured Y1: 2.0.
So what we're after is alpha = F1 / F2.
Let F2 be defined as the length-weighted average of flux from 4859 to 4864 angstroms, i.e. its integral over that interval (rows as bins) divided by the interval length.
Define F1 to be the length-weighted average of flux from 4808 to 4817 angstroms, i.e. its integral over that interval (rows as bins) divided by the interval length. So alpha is 0.5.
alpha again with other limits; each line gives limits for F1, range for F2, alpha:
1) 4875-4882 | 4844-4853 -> 1.0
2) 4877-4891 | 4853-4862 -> 0.8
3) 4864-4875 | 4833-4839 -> 1.2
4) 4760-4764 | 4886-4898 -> 0.7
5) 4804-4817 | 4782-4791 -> 1.1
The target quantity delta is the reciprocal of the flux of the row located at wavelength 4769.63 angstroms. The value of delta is 0.61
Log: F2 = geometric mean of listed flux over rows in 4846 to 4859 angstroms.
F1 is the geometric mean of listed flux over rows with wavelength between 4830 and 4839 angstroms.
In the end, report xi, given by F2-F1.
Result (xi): 0.7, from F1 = 2.27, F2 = 2.9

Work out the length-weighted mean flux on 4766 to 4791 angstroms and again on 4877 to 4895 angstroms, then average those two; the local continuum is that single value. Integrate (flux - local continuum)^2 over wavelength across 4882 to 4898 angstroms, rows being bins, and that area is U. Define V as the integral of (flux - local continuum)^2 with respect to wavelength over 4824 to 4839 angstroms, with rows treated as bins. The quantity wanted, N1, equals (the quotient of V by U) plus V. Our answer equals 0.9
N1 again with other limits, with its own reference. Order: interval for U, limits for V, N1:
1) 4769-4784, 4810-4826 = 0.3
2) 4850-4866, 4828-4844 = 1.6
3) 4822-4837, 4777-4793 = 9.0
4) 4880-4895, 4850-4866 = 32.9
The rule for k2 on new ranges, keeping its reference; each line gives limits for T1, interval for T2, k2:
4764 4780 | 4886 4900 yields 0.54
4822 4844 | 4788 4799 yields 0.42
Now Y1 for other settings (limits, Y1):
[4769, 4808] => 1.7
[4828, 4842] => 2.3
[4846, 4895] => 2.8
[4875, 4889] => 2.5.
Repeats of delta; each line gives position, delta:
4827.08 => 0.48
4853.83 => 0.33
